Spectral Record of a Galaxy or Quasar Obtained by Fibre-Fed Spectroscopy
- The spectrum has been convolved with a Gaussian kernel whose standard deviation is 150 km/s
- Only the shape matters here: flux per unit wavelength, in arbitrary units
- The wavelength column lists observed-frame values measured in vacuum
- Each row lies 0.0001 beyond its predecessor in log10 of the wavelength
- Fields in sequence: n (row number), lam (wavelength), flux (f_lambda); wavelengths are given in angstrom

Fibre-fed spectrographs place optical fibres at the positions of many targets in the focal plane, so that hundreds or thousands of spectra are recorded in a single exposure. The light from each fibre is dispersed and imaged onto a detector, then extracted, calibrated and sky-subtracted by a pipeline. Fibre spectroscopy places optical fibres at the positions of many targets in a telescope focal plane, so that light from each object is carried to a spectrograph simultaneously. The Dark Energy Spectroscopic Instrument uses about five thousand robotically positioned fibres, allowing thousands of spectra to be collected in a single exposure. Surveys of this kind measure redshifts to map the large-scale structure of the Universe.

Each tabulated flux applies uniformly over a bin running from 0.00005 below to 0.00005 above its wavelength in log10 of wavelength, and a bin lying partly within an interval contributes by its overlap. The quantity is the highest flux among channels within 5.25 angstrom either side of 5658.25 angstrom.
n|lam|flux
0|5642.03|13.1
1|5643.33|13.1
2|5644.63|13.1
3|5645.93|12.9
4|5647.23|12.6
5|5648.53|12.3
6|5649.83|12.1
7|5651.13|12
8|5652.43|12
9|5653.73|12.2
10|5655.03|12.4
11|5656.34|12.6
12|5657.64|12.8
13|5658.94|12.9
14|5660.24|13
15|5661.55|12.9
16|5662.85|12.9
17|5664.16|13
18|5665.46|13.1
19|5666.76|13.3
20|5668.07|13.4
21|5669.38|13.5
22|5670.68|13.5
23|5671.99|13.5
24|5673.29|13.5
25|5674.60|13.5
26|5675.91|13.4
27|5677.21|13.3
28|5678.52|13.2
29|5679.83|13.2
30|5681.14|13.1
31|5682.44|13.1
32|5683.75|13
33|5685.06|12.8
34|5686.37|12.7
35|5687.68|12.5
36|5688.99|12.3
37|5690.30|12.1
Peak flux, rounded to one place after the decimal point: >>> 13.0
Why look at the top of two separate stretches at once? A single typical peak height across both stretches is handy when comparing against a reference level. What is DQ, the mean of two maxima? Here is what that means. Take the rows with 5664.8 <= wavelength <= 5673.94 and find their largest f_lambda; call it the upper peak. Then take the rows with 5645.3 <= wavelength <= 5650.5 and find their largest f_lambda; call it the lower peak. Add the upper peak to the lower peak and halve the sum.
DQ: 13.2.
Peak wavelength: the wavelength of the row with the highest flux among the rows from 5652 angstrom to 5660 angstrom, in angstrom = 5658.94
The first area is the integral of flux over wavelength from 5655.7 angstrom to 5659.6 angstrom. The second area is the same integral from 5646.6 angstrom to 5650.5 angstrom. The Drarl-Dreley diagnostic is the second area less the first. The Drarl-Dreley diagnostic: -1.8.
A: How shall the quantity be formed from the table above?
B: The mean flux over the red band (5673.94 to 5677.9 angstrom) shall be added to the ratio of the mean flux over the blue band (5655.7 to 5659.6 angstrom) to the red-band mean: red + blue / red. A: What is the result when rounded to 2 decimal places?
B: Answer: 14.35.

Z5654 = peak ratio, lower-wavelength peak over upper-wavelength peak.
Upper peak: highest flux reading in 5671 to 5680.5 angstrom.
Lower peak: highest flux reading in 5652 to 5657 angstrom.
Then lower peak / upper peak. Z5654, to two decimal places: 0.93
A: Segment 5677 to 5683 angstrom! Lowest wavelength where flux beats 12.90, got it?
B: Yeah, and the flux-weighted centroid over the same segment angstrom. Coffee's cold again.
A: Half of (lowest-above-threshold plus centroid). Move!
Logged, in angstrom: 5678.5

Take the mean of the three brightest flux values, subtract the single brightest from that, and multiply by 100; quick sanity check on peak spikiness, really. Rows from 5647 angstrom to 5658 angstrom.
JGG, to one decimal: -13.3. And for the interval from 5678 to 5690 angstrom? -3.3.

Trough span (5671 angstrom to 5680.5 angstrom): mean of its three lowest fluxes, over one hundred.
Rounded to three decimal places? 0.132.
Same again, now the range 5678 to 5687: 0.128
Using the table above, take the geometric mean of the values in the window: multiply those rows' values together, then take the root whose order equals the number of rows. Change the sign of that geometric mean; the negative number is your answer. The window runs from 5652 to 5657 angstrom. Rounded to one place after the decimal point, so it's -12.3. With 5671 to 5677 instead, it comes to -13.5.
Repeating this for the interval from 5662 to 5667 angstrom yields -13.1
